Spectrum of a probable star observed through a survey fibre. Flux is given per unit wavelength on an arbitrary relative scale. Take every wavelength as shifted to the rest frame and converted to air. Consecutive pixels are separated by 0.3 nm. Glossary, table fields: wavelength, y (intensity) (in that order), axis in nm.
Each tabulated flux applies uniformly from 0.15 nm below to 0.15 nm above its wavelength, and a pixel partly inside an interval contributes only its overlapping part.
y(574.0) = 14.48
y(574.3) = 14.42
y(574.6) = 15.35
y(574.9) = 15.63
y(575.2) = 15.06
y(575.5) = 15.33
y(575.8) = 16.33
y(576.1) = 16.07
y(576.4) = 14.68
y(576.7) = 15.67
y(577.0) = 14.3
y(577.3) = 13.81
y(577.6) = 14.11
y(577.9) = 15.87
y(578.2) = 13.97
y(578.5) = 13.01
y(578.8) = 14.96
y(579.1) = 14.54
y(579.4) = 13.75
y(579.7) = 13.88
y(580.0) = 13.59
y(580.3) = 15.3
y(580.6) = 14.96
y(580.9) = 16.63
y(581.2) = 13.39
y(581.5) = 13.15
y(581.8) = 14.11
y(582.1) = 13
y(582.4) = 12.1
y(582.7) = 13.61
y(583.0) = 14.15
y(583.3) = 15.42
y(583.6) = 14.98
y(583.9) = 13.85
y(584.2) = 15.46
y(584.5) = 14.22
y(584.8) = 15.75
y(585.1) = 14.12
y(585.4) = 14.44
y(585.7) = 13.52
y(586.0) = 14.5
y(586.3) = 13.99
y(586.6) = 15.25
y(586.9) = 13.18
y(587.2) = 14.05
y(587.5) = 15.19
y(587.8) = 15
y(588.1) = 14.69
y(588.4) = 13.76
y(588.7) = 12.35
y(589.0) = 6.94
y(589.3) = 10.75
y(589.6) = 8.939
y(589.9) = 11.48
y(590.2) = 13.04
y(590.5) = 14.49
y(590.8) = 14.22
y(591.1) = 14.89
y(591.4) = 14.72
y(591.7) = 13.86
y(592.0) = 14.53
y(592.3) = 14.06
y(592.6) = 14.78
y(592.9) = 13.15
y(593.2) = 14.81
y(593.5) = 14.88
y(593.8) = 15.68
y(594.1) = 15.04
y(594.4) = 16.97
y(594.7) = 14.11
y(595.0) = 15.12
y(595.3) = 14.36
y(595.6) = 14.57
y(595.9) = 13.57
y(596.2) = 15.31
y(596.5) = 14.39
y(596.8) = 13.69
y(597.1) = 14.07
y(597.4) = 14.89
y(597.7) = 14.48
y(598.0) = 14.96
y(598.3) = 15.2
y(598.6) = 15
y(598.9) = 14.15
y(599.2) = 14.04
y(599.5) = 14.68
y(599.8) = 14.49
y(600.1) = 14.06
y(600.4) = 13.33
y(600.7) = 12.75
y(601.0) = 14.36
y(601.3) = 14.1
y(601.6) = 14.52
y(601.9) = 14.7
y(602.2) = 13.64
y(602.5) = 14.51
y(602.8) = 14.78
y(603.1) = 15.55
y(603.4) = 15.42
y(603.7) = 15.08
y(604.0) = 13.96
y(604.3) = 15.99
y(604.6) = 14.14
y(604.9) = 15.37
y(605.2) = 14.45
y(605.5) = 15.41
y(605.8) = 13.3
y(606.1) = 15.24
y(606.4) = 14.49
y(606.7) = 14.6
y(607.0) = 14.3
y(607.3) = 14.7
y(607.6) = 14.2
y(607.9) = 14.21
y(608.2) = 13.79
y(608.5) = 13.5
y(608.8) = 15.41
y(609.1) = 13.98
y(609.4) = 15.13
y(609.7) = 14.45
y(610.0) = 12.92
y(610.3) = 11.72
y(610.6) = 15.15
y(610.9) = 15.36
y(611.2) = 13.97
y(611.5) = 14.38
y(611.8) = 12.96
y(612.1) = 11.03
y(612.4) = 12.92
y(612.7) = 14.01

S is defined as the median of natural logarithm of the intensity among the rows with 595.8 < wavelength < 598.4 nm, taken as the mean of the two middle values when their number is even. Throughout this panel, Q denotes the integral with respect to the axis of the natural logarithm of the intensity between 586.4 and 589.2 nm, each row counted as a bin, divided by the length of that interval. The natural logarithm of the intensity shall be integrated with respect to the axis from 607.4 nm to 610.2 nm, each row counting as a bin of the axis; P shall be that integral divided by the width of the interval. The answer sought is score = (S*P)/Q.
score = 2.76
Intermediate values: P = 2.65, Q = 2.568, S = 2.67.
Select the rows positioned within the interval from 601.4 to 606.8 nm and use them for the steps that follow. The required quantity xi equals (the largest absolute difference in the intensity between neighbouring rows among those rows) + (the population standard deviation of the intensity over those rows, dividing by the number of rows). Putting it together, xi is 2.8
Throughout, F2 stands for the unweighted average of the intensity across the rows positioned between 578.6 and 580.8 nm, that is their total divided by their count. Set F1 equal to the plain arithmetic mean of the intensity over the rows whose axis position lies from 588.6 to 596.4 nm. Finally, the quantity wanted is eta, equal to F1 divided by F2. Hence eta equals 0.95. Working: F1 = 13.7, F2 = 14.4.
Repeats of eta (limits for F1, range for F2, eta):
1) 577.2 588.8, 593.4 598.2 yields 0.97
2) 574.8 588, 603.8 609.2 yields 1.00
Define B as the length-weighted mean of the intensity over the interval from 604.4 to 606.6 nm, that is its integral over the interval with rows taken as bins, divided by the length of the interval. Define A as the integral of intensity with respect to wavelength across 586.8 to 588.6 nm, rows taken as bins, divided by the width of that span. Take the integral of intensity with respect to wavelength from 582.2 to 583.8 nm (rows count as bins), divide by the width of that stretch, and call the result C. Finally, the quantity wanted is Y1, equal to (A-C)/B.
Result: 0.02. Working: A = 14.3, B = 14.7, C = 14.0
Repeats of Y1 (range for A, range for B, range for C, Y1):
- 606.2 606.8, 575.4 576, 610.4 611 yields -0.02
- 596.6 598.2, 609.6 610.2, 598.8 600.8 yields 0.04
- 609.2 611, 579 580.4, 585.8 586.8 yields -0.03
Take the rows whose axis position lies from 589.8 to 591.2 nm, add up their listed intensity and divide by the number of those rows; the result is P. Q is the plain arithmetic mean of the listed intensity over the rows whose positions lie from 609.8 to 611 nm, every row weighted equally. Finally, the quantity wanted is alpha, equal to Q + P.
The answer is 27.4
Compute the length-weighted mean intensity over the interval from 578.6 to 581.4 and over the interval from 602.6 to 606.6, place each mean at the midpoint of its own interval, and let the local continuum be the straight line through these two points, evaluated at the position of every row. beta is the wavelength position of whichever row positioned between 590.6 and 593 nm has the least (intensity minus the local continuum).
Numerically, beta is 592.9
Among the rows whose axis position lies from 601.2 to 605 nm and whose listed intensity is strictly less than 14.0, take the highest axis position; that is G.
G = 604.0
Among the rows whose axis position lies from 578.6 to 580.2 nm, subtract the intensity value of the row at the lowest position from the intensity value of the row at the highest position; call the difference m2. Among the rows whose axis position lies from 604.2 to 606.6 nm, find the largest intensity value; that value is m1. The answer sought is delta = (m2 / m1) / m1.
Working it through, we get -0.0054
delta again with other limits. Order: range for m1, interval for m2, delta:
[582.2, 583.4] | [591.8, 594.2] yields 0.0021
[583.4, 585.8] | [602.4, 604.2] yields -0.0022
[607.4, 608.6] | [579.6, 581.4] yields -0.0024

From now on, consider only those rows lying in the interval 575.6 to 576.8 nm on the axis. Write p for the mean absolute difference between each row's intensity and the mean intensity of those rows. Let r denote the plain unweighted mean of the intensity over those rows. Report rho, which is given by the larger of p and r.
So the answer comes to 15.7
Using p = 0.5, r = 15.7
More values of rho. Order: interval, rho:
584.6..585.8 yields 14.5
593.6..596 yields 14.9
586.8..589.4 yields 12.9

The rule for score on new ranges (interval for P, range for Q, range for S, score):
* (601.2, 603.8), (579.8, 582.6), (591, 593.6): 2.74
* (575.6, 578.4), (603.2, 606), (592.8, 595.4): 2.71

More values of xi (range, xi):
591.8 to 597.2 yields 3.7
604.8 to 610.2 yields 2.8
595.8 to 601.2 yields 2.4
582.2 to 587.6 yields 3.0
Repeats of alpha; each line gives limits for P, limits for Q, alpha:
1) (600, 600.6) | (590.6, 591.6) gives 28.3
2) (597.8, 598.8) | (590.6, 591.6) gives 29.7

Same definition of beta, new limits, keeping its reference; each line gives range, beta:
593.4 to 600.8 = 600.7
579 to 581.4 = 581.2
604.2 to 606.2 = 605.8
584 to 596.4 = 589.0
